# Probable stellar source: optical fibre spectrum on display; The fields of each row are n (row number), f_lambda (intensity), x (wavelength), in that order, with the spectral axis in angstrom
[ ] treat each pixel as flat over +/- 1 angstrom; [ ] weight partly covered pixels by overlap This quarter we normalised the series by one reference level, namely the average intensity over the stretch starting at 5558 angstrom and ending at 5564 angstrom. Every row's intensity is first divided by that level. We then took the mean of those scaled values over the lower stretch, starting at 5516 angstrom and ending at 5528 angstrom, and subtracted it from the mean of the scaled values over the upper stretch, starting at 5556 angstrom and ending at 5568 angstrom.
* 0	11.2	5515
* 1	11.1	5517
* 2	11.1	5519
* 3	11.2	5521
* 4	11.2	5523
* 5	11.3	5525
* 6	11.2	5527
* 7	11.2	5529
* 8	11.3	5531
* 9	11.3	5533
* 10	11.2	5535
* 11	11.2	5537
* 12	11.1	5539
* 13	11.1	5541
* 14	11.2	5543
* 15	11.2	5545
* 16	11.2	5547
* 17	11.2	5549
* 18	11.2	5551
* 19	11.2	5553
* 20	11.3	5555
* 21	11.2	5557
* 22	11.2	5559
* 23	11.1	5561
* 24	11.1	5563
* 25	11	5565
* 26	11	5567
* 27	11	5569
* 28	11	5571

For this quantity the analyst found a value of -0.007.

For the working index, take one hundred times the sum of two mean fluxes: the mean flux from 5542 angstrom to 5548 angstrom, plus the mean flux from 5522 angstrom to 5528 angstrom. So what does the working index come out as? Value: 2243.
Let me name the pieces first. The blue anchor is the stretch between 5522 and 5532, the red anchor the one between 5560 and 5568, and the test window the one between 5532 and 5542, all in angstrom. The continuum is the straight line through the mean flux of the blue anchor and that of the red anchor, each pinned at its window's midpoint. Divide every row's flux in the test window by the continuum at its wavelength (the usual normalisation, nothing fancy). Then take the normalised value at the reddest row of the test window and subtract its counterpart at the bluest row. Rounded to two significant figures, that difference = -0.014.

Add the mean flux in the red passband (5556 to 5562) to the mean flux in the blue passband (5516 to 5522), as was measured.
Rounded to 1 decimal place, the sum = 22.3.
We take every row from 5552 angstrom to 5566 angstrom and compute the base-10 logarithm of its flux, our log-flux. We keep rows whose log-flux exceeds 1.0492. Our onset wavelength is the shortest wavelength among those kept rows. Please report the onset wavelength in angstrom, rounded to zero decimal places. 5553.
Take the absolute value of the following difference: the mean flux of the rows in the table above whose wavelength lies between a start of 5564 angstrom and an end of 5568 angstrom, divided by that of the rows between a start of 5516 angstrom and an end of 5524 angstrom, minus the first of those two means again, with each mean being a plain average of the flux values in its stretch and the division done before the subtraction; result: 10.0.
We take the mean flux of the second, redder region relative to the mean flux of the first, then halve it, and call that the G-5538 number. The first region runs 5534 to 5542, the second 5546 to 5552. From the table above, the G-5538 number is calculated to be 0.502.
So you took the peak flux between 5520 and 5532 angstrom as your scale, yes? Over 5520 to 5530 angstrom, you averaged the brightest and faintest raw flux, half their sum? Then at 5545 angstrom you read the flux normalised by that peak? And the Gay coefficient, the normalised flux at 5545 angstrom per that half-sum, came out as 0.0881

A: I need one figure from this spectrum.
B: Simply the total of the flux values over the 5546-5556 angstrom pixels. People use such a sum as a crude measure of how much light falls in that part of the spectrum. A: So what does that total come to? 56.1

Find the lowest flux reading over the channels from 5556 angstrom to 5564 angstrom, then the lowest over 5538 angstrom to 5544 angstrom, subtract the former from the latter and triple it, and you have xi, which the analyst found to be 0.0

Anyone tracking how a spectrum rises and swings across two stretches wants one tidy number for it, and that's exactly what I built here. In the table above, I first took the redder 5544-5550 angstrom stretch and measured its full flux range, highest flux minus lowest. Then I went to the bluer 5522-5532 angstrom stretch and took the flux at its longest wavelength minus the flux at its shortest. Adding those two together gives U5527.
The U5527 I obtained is 0.10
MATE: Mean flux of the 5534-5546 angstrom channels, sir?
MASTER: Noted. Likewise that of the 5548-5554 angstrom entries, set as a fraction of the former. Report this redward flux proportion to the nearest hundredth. 1.00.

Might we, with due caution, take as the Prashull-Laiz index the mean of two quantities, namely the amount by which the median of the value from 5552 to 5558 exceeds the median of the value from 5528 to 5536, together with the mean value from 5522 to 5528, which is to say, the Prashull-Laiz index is 5.59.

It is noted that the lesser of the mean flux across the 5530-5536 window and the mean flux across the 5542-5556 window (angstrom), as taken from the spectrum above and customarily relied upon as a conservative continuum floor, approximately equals 11.2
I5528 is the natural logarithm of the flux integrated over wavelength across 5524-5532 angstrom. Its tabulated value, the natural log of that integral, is 4.50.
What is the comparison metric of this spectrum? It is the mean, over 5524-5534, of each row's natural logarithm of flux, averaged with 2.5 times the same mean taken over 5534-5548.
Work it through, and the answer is 4.23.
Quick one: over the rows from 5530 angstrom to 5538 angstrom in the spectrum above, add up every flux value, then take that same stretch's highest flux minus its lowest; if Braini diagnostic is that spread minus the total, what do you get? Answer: -44.9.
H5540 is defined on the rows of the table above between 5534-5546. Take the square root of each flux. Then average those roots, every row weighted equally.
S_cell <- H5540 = 3.34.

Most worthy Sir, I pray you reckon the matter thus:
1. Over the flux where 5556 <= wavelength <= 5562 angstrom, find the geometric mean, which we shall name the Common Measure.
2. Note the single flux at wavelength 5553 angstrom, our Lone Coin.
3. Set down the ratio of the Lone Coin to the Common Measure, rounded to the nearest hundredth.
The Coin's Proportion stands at 1.00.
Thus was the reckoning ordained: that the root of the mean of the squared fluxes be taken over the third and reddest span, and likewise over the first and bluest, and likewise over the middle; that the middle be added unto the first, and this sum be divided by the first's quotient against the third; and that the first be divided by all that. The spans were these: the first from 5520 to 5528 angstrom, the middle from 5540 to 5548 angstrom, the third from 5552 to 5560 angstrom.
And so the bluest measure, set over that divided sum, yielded 0.501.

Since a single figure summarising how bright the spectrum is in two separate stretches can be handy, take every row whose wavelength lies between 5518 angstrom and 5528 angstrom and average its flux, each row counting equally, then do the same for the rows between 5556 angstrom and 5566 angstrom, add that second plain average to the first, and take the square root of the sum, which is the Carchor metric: 4.724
